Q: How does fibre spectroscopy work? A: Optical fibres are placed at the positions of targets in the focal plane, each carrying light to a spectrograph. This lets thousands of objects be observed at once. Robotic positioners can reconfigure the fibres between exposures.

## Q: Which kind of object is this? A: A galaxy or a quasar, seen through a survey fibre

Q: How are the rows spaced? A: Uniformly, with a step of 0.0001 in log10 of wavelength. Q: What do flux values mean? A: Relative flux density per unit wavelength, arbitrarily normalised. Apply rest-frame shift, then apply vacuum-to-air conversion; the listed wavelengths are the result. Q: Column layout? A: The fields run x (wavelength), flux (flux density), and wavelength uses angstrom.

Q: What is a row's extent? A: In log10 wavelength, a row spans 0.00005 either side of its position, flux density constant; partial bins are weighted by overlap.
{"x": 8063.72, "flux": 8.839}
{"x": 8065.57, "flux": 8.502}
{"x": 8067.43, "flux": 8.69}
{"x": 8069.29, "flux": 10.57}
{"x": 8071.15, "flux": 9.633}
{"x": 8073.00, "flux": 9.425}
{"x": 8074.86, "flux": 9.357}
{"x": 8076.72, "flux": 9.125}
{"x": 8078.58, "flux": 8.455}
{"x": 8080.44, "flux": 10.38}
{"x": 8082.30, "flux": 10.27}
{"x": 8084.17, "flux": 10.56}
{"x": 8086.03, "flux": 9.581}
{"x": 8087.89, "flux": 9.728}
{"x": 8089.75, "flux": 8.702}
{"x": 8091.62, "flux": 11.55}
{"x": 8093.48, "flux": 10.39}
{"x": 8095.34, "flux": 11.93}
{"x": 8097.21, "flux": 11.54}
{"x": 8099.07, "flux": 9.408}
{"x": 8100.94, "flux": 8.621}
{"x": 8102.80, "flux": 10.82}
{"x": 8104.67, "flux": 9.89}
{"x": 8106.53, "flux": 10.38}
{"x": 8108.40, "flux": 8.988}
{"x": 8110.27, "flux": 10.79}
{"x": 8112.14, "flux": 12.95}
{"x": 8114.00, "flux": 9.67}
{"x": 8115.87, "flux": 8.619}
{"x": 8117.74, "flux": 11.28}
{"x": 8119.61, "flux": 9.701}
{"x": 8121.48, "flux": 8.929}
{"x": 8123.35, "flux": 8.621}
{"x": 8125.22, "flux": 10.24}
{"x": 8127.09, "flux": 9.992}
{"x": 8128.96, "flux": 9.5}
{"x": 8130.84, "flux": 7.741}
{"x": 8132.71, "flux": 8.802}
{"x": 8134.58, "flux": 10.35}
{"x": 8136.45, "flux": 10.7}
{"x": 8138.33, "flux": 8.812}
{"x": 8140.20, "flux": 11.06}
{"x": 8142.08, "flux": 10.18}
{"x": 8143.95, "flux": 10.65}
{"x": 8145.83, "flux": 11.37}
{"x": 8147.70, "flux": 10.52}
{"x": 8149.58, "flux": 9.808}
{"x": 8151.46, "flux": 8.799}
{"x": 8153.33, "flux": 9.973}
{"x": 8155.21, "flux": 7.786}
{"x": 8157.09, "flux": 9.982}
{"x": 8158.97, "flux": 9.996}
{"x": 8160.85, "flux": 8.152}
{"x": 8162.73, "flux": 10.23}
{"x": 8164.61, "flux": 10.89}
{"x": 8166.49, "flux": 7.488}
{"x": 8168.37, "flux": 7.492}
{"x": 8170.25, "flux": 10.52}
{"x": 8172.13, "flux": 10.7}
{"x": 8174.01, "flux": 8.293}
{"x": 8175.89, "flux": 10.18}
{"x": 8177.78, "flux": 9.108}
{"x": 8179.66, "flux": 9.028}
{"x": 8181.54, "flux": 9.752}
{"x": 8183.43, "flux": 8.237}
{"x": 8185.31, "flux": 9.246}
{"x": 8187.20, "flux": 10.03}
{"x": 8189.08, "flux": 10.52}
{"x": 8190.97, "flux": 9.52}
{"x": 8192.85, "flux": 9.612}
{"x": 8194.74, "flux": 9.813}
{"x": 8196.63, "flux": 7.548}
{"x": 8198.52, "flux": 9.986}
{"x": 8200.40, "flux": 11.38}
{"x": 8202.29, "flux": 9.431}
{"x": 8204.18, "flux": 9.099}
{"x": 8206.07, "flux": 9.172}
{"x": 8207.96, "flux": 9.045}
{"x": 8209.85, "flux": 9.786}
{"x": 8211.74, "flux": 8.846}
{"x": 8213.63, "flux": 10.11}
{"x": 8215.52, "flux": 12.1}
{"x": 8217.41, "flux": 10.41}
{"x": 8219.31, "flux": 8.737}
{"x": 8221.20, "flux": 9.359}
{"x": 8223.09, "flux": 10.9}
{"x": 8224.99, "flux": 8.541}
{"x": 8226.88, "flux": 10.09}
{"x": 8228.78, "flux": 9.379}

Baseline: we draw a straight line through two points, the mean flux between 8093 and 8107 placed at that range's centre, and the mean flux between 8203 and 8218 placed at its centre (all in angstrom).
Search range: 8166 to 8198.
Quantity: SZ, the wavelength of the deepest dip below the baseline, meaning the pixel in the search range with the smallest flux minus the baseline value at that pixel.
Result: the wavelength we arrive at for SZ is 8166.49 angstrom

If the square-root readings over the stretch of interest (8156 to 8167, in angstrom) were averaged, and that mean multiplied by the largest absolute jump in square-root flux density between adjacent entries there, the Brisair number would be 1.7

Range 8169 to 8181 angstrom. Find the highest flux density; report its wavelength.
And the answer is 8172.13 angstrom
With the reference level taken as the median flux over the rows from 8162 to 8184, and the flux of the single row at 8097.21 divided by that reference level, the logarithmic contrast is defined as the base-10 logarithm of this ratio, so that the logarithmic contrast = 0.09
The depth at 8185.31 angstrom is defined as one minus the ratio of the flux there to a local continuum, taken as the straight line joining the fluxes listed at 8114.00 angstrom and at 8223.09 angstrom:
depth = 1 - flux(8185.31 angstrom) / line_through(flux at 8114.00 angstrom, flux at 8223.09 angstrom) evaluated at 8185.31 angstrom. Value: 0.12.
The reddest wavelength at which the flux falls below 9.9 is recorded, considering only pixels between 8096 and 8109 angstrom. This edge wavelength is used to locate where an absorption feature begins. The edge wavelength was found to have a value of 8108.40 angstrom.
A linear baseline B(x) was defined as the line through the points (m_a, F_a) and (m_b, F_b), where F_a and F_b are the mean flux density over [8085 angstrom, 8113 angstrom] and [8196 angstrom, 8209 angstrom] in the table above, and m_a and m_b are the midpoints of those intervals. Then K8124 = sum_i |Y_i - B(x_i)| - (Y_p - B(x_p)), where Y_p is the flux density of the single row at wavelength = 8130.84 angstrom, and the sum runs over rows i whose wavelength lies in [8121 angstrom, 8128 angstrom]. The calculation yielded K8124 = 5.3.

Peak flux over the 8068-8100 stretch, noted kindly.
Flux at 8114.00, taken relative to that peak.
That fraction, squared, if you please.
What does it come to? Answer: 0.66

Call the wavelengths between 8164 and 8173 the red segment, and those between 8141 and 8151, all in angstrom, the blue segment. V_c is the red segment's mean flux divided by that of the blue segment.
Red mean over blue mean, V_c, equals 0.90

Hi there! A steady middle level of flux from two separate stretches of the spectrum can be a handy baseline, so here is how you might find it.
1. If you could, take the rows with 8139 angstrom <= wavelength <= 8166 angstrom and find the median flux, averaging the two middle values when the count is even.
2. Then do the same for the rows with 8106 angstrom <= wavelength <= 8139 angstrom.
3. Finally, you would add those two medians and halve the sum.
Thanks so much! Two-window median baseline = 9.9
